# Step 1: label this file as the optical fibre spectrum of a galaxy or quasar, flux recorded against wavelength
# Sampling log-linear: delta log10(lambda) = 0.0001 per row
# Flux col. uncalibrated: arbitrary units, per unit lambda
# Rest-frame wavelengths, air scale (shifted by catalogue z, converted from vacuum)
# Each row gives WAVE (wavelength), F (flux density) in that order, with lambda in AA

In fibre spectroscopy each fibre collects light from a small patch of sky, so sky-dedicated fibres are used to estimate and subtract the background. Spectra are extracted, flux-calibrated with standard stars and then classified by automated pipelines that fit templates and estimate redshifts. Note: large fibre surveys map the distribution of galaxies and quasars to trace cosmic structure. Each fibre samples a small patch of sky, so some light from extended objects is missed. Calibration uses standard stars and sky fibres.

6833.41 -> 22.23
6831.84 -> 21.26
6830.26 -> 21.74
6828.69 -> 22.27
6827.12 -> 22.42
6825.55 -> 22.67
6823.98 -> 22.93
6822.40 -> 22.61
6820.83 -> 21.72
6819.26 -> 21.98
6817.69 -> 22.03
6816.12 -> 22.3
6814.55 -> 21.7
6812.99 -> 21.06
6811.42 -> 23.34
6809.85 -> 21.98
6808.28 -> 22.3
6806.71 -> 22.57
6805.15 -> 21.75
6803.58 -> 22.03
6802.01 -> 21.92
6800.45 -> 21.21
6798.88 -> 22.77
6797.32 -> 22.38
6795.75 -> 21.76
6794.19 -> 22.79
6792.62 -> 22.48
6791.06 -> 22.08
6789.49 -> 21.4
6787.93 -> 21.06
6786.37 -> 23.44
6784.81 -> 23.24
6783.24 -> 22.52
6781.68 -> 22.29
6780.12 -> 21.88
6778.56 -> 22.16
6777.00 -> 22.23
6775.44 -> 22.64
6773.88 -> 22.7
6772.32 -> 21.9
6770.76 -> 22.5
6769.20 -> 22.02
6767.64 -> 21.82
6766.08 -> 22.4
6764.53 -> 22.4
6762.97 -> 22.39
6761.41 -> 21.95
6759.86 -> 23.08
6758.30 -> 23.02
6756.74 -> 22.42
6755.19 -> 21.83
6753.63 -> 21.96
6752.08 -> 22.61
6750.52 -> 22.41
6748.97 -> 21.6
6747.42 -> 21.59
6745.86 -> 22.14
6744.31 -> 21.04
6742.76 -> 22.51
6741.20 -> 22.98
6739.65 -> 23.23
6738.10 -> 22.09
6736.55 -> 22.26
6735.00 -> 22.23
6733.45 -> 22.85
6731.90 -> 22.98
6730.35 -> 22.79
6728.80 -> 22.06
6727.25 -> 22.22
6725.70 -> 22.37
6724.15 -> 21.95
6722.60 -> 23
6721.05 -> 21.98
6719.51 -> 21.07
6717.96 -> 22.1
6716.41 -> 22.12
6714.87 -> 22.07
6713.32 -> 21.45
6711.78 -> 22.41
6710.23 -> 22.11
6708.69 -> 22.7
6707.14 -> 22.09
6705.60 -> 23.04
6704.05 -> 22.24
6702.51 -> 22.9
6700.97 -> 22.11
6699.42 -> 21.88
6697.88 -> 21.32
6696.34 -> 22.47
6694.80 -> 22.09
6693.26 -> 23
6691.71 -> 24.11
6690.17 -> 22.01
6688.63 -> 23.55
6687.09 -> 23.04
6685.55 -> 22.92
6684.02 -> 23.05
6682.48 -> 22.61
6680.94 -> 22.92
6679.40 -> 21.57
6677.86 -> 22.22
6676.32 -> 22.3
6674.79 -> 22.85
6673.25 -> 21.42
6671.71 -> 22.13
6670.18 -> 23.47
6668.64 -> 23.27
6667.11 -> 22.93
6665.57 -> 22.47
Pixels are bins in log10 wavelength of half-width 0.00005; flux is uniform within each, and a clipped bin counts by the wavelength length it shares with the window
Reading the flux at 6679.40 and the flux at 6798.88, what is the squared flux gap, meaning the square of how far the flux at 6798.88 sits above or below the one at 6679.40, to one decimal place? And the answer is 1.4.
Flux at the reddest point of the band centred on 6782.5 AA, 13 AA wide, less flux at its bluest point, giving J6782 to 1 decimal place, -1.2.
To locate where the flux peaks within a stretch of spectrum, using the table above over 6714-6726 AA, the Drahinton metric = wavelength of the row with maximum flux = 6722.60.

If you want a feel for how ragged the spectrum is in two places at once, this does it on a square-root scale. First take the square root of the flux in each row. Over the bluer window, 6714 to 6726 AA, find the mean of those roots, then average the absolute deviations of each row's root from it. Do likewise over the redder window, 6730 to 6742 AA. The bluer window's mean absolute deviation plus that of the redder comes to 0.072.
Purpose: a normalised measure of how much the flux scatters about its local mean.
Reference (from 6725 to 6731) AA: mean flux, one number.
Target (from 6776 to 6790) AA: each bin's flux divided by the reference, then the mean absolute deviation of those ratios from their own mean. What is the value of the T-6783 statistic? 0.025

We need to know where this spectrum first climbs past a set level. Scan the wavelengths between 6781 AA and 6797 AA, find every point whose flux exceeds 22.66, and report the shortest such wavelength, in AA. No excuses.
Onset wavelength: 6784.81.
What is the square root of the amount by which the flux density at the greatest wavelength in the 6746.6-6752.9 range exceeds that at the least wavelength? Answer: 1.0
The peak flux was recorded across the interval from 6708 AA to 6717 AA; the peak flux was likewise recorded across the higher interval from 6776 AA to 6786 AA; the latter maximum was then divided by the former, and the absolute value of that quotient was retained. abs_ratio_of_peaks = 1.02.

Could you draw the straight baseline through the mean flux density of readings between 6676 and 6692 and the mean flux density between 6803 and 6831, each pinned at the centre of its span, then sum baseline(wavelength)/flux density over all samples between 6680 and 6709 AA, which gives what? 19.1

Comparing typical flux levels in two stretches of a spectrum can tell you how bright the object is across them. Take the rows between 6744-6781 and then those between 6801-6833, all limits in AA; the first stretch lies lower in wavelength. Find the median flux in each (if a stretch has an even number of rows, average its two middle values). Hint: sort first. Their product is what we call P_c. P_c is 489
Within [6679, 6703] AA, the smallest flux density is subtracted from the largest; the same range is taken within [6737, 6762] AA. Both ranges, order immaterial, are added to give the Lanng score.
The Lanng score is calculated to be 5.0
